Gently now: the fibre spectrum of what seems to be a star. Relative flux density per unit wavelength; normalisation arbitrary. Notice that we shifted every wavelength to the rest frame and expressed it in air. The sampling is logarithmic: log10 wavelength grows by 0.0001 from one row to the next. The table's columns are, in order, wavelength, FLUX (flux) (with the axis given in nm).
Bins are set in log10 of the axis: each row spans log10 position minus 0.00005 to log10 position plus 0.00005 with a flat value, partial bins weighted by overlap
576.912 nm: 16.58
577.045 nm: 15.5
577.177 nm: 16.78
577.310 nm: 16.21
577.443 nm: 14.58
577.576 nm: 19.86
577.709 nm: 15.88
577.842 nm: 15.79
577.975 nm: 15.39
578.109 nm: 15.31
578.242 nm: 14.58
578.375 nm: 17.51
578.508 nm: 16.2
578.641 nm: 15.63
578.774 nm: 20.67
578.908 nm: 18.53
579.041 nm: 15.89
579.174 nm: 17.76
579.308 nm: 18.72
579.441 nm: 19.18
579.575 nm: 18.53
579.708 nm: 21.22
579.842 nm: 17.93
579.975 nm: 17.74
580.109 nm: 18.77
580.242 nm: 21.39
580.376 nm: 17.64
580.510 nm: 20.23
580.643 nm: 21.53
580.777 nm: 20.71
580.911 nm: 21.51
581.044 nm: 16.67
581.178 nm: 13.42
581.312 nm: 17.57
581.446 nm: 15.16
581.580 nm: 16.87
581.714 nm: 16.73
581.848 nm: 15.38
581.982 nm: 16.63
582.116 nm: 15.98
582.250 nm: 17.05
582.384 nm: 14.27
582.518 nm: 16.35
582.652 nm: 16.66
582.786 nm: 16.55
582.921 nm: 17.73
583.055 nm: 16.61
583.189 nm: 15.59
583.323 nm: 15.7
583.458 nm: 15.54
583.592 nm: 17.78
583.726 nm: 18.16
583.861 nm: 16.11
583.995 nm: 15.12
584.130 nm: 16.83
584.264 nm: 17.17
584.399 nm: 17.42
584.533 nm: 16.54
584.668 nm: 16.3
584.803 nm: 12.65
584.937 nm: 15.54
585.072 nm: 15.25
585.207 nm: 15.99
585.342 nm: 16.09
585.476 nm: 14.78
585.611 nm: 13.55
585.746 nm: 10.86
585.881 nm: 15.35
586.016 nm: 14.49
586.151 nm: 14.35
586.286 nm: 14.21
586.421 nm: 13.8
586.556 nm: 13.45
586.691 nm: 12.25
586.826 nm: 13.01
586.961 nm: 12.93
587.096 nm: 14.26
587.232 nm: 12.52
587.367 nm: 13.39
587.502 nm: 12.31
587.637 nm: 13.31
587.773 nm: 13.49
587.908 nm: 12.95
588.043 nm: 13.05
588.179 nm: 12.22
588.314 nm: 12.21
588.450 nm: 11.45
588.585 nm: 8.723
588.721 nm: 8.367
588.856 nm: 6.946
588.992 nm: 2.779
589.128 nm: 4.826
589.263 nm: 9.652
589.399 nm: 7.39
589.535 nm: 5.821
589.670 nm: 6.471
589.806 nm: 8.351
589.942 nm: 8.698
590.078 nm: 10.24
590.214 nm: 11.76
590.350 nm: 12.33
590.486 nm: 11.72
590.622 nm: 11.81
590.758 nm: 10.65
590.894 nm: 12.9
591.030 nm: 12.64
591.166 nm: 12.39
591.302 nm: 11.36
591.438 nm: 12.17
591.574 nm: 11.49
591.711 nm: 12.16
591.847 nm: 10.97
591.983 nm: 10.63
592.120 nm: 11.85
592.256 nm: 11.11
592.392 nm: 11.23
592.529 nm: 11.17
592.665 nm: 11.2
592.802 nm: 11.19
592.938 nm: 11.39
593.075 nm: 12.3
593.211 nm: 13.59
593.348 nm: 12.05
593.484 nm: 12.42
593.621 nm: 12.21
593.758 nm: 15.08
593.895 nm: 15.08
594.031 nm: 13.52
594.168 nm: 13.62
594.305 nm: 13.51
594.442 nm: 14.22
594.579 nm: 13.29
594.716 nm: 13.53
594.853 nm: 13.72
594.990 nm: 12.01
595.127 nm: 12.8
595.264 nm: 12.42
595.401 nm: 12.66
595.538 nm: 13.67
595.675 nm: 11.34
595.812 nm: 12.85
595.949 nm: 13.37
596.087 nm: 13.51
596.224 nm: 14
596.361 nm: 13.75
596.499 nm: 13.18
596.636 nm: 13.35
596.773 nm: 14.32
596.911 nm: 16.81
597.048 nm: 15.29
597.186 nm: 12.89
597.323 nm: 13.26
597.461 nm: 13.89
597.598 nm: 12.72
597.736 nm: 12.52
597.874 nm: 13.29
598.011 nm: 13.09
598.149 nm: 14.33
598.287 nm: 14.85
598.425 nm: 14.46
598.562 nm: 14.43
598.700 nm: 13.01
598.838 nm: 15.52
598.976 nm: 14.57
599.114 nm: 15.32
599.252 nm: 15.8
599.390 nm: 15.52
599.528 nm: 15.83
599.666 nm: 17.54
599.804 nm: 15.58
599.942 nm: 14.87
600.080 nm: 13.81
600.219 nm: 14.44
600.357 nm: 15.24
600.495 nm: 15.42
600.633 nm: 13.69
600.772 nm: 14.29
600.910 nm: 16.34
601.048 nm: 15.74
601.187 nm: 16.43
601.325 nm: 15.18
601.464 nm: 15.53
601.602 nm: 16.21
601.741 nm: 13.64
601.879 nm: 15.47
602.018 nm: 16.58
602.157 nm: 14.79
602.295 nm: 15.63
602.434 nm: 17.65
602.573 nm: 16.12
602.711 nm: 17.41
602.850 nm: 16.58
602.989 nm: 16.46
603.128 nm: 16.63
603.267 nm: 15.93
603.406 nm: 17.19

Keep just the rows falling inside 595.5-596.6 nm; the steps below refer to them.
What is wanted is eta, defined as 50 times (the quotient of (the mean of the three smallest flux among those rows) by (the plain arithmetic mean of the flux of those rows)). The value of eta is 47.2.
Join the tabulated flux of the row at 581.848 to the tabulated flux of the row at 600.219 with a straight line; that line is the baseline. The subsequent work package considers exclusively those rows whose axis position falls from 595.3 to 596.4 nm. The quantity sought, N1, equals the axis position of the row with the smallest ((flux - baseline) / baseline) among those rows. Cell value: 595.675 nm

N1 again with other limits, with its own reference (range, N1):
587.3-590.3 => 588.992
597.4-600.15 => 597.736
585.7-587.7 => 585.746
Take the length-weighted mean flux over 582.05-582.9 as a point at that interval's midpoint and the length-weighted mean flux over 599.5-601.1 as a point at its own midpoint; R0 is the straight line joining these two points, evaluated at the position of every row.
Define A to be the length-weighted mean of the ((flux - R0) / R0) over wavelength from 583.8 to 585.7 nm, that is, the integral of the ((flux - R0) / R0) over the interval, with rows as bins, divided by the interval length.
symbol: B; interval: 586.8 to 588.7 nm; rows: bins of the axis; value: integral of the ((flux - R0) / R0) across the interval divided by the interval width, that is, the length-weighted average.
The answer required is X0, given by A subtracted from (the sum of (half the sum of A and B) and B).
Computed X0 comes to -0.31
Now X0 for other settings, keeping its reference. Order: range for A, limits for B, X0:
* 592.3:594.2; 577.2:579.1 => 0.11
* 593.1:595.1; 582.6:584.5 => 0.11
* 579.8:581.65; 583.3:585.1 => -0.06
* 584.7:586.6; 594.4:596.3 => -0.18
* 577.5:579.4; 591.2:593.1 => -0.42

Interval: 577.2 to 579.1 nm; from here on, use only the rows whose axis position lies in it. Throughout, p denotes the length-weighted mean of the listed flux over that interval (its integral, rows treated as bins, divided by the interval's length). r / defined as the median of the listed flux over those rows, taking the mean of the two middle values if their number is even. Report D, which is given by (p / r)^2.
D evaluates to 1.089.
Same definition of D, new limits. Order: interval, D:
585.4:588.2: 1.000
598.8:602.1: 0.981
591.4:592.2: 0.973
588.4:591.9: 0.815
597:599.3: 0.961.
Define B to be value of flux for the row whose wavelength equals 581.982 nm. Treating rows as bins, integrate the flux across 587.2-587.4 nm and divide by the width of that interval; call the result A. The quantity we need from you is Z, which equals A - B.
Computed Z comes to -4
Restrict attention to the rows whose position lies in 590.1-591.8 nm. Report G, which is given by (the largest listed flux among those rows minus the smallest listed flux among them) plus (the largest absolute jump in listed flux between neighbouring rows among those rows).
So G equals 4.5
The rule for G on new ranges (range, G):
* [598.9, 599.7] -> 4.7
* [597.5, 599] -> 5.5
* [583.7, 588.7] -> 13.9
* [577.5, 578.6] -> 9.3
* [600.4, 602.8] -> 6.6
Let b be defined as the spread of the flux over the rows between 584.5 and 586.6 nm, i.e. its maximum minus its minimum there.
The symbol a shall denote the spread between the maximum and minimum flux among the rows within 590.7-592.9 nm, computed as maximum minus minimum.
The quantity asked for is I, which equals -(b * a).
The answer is -12.9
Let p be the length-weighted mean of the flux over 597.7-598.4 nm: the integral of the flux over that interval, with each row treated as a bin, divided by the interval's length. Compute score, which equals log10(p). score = 1.14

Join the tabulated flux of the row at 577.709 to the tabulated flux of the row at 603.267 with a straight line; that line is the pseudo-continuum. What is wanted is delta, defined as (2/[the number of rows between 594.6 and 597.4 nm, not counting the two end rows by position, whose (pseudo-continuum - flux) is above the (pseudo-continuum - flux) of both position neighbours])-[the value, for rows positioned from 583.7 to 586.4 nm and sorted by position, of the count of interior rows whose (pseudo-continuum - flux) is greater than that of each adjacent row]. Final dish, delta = -3.6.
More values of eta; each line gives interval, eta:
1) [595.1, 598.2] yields 45.0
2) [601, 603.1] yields 45.5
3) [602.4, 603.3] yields 48.5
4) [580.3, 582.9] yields 41.5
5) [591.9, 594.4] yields 44.2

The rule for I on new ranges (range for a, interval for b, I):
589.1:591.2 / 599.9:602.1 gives -23.7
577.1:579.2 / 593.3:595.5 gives -18.7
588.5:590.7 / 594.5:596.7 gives -25.4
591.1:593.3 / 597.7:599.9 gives -14.9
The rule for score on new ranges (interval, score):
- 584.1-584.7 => 1.23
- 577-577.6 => 1.22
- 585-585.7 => 1.18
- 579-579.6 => 1.26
